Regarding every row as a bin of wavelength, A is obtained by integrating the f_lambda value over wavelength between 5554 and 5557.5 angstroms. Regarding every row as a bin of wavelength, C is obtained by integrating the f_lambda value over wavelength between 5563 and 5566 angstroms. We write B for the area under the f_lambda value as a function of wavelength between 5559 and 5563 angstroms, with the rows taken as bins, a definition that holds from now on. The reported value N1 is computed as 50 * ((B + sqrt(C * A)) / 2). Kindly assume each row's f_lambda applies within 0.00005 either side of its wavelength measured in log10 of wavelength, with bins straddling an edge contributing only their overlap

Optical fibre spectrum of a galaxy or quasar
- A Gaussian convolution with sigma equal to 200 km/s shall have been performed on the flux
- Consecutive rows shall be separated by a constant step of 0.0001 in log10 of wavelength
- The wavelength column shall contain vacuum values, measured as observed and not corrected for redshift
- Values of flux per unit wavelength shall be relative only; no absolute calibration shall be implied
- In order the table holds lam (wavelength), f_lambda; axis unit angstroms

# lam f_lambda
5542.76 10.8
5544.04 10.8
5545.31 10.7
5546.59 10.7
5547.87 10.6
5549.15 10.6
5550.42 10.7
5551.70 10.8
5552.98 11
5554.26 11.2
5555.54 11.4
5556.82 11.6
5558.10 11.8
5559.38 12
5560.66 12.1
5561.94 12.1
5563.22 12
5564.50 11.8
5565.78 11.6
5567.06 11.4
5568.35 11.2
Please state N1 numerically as 2148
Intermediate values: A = 40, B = 48.3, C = 35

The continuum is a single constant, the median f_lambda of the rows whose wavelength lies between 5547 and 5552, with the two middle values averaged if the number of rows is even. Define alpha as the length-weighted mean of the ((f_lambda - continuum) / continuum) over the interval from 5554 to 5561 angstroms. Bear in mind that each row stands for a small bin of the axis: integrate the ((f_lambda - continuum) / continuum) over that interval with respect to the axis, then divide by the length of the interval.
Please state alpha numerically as 0.10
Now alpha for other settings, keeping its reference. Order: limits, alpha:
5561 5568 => 0.11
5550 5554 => 0.02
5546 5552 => 0.00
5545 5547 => 0.00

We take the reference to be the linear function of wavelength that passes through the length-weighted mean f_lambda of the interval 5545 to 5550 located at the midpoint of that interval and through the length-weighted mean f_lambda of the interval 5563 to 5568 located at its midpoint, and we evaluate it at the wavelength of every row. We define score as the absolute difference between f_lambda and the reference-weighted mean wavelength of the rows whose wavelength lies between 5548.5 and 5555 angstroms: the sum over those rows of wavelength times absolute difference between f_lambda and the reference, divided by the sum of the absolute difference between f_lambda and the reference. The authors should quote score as 5551.8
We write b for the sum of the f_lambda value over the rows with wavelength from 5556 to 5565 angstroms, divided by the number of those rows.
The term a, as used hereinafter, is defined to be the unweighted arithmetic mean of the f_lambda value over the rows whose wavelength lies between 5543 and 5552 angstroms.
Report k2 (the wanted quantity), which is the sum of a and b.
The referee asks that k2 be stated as 22.61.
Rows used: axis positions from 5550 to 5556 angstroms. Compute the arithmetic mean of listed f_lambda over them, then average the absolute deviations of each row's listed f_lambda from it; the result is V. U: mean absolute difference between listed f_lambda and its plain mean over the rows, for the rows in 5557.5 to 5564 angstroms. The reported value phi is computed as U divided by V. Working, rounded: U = 0.08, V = 0.22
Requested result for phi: 0.4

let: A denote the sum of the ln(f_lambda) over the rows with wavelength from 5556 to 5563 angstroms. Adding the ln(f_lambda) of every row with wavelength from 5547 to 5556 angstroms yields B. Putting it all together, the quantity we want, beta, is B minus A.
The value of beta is 4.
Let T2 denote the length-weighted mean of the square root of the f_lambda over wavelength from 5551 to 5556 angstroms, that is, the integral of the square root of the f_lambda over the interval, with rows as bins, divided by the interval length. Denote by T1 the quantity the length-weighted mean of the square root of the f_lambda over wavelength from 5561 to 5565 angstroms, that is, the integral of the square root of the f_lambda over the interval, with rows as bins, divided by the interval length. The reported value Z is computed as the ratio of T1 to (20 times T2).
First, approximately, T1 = 3.46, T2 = 3.33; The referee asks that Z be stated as 0.0521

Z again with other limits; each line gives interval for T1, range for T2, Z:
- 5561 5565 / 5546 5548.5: 0.0531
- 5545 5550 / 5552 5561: 0.0481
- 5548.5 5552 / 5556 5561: 0.0476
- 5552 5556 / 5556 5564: 0.0483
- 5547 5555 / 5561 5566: 0.0476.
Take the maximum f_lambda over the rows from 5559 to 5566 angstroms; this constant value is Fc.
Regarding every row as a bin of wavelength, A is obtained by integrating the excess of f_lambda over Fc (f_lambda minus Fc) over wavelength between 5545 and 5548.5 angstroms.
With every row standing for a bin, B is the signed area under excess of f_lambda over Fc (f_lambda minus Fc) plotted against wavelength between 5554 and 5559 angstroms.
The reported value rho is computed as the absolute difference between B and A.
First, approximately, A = -5.0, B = -2.8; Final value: 2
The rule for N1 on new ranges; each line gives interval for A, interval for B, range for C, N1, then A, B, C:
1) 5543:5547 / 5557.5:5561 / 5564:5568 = 2160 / 43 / 41.9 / 46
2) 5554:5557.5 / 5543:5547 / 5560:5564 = 2172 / 40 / 43.0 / 48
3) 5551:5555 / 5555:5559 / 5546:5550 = 2244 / 44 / 46.5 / 43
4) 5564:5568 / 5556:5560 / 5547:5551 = 2287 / 46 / 47.1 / 43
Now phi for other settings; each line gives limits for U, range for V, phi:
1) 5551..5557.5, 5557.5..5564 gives 3.0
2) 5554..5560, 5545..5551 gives 5.0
